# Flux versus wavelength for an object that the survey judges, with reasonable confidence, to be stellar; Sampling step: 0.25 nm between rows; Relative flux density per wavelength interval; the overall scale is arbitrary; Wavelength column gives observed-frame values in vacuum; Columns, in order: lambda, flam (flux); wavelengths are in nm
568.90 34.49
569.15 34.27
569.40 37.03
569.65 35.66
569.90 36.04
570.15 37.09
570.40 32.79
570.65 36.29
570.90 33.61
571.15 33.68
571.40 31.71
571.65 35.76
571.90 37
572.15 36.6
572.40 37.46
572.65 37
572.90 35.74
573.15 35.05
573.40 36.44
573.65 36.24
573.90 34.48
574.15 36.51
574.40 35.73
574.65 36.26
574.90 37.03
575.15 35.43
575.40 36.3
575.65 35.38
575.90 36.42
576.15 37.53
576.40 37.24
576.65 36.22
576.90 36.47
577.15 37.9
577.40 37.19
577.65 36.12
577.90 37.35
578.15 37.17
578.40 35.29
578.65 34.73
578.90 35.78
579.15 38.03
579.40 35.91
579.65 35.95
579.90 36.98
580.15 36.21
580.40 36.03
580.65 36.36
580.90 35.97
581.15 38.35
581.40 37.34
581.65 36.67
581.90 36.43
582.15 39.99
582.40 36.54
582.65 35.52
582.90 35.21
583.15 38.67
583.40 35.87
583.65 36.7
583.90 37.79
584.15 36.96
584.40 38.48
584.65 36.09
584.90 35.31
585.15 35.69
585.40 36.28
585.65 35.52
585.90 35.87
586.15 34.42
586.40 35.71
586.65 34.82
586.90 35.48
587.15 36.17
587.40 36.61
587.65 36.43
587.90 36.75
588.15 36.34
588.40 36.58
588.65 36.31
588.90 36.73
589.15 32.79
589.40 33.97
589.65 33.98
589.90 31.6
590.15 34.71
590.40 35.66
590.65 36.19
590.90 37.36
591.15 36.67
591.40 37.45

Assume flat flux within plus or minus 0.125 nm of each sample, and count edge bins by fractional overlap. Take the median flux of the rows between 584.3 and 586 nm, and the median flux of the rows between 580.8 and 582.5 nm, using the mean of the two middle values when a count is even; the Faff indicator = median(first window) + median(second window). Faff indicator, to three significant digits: 72.5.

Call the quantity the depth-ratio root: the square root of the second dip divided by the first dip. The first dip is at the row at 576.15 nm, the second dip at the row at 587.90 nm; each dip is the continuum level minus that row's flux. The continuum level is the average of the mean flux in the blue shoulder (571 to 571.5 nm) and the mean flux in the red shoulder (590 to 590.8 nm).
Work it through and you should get 0.88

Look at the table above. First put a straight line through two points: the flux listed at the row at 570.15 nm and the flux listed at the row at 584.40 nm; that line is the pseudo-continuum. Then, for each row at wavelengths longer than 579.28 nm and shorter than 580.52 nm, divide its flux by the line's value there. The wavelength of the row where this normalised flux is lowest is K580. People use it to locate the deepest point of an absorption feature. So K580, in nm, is 579.40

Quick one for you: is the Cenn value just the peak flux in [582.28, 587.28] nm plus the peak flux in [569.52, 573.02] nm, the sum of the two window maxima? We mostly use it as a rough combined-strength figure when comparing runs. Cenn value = 76.1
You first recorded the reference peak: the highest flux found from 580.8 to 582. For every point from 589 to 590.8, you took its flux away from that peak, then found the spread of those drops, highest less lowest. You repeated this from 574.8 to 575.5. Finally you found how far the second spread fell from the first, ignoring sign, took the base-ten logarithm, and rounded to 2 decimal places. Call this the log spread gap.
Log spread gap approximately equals 0.48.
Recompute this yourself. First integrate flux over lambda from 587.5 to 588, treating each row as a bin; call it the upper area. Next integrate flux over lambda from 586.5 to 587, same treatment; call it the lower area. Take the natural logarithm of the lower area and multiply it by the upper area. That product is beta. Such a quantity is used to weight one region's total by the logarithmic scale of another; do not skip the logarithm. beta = 52.4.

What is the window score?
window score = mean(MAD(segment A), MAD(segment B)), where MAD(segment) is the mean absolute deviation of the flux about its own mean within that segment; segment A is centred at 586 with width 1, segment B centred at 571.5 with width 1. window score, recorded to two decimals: 1.16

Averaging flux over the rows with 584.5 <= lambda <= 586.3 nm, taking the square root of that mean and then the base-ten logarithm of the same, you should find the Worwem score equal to 0.776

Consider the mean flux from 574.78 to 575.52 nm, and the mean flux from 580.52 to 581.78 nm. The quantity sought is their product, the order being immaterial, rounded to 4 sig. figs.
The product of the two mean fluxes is 1339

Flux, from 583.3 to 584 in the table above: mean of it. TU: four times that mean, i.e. 147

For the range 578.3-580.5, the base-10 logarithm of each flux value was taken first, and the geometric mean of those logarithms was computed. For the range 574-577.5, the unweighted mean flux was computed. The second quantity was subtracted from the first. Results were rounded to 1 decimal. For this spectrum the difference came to -35.0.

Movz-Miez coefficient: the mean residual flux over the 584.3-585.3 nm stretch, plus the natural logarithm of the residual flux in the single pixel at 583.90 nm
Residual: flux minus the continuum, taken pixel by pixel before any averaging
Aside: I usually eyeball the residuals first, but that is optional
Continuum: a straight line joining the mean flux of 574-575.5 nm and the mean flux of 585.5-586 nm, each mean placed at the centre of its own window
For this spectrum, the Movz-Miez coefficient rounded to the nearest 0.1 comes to 1.3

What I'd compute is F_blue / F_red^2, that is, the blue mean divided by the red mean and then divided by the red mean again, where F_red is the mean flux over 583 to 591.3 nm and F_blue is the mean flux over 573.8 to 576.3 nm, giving 0.0280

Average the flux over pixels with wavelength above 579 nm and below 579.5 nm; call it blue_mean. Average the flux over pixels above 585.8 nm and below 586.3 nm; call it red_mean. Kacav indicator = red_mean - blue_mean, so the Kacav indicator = -1.8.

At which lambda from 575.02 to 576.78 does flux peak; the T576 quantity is 576.15 nm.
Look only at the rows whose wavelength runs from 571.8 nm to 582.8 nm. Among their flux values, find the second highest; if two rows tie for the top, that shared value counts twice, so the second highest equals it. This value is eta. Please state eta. 38.35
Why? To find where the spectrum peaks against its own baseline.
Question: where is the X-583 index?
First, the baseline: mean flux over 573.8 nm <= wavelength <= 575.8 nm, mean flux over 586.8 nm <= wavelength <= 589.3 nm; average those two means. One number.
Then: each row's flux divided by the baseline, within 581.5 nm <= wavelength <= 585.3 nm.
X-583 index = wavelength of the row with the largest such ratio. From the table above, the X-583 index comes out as 582.15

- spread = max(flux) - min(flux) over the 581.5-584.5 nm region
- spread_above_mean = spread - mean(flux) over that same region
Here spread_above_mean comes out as -32.3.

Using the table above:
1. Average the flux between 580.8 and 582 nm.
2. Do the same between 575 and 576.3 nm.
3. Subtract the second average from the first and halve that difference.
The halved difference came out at 0.4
